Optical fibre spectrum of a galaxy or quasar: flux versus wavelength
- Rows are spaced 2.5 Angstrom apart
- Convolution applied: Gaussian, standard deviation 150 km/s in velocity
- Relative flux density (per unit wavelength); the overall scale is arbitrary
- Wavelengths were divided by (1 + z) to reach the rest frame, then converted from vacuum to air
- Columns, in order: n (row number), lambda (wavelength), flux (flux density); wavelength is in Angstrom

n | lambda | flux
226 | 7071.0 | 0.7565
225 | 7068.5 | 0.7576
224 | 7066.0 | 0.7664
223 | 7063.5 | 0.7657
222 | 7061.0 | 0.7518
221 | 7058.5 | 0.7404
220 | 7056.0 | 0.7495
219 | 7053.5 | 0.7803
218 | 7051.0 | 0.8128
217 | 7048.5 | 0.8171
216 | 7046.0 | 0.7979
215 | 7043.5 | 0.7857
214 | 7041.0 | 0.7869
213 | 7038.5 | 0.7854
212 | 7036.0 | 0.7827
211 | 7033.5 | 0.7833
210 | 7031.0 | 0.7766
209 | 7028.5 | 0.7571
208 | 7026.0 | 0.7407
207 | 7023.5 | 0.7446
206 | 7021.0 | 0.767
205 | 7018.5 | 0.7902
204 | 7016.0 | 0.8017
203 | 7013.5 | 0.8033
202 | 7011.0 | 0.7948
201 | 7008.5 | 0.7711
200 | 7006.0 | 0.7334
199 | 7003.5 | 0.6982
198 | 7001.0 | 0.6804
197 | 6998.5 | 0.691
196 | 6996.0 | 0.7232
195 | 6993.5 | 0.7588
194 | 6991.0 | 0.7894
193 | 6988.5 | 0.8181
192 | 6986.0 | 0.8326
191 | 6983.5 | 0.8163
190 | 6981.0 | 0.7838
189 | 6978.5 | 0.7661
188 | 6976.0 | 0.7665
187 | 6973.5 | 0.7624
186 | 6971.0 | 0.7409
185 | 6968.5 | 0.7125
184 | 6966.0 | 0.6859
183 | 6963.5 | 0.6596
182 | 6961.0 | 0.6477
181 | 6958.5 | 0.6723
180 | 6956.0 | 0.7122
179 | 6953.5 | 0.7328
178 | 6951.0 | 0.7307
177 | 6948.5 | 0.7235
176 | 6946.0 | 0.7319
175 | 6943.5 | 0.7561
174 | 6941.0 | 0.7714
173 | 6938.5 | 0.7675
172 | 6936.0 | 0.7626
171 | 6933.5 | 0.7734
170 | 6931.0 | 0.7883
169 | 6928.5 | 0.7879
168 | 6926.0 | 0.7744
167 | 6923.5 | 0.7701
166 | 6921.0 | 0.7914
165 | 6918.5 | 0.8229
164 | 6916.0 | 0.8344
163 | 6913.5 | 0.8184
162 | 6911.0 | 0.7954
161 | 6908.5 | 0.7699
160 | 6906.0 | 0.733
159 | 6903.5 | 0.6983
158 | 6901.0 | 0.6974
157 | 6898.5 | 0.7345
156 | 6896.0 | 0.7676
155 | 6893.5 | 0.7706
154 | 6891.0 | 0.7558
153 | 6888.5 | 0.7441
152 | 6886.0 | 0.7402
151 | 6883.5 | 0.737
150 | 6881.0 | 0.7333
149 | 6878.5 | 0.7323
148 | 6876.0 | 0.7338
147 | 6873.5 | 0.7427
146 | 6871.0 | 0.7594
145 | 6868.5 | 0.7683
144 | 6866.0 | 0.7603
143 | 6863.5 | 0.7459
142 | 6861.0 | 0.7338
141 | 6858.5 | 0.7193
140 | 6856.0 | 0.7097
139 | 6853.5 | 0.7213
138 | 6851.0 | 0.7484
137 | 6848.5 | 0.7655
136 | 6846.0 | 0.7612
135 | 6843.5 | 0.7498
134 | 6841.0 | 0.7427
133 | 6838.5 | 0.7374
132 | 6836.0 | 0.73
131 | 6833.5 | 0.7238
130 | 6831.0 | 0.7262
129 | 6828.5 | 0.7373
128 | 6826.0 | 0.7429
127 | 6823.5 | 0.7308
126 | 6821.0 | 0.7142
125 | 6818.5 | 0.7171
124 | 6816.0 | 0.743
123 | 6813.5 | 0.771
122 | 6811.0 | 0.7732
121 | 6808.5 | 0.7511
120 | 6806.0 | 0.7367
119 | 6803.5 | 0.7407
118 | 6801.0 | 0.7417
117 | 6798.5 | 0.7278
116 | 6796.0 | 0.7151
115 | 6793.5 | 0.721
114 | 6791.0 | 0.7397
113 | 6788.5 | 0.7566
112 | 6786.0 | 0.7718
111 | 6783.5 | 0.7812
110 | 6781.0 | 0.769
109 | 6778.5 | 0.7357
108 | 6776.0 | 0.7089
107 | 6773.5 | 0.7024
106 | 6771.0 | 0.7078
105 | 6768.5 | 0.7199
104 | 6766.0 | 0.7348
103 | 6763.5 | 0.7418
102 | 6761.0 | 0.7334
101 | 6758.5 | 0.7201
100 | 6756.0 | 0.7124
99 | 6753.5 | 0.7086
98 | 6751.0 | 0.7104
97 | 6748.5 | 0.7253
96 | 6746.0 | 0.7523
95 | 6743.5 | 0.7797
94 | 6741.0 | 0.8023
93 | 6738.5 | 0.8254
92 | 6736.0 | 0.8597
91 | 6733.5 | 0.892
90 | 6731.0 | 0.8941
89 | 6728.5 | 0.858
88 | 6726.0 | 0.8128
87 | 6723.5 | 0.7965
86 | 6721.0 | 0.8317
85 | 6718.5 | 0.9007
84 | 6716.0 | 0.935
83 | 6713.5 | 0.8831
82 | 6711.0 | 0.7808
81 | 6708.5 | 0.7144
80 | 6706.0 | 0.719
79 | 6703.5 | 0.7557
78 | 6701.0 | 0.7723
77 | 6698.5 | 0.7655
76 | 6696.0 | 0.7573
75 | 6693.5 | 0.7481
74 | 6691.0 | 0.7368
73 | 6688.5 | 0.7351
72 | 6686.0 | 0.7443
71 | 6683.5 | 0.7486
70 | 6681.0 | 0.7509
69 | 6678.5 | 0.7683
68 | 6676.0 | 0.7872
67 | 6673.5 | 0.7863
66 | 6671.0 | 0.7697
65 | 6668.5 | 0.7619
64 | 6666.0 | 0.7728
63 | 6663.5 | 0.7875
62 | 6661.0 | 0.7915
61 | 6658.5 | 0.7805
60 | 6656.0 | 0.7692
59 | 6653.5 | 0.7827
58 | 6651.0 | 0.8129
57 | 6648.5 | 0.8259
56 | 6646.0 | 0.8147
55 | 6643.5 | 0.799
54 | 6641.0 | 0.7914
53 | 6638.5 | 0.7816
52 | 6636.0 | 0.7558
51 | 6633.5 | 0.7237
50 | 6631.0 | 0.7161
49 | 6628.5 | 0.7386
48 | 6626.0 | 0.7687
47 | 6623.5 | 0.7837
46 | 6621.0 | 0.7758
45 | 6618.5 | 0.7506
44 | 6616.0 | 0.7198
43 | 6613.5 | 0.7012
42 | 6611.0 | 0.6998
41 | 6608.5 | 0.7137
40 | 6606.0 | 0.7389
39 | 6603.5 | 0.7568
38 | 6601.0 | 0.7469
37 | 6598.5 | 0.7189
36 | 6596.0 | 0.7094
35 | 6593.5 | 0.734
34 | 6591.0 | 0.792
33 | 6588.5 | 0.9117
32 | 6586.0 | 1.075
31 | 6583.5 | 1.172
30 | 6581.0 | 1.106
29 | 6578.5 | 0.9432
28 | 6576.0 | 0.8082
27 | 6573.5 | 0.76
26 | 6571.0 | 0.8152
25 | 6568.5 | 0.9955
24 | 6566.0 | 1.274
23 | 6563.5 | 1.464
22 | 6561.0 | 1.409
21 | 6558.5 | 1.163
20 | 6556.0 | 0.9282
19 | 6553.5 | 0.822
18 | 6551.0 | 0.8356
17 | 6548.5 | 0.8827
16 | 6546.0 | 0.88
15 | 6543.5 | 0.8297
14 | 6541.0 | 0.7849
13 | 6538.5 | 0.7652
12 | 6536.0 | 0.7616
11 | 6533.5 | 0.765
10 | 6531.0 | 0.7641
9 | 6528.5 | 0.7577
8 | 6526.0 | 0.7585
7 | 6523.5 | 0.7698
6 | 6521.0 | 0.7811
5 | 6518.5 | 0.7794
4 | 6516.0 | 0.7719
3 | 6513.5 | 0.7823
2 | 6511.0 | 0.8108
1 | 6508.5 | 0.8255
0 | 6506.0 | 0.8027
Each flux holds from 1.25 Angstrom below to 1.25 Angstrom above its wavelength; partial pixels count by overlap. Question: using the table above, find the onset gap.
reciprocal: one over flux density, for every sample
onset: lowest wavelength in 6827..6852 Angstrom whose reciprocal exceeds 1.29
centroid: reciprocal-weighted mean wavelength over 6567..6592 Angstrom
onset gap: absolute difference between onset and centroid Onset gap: 249.0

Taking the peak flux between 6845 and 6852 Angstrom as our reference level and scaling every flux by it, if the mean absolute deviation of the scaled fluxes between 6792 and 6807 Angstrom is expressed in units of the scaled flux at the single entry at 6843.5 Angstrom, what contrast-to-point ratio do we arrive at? 0.012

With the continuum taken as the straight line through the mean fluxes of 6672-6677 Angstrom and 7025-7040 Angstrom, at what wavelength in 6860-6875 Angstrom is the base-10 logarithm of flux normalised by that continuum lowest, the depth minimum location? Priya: 6861.0 Angstrom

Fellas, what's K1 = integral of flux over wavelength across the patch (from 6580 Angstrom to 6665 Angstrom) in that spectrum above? 68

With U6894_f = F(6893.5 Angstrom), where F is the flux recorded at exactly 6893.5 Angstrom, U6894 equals 0.7706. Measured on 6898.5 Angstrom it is 0.7345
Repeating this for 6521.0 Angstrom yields 0.7811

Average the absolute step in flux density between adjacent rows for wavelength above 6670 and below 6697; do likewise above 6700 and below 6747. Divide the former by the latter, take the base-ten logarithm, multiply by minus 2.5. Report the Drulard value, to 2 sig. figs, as 1.5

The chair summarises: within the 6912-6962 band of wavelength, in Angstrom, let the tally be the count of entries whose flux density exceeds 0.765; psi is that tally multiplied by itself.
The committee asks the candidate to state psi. 121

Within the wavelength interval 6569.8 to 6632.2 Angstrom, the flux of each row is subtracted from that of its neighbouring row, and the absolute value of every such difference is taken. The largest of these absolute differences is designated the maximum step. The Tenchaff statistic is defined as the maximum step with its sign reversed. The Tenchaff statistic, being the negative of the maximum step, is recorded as -0.163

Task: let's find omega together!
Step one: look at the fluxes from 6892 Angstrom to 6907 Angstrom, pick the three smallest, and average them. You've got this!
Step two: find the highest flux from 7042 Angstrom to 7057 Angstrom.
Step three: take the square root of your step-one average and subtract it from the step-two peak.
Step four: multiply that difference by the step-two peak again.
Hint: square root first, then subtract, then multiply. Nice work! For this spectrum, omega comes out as -0.021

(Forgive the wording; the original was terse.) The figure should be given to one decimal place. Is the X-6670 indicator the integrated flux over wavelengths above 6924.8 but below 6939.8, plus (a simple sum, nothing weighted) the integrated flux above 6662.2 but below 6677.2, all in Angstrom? 23.3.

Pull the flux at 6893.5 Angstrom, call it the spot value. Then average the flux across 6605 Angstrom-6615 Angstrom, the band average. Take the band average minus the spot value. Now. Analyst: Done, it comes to -0.06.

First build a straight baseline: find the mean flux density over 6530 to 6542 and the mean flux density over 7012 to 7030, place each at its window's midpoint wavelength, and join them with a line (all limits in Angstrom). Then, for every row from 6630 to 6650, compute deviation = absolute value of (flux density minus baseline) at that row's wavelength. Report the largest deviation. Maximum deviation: 0.057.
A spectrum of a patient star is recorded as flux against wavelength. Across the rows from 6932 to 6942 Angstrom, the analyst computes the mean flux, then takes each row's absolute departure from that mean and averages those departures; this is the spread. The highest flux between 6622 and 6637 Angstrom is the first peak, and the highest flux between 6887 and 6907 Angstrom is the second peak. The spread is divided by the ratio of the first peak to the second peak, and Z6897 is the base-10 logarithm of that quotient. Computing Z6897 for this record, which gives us -2.44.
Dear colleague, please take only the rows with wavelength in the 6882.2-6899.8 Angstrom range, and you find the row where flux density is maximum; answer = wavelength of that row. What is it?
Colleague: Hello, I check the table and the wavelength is 6893.5 Angstrom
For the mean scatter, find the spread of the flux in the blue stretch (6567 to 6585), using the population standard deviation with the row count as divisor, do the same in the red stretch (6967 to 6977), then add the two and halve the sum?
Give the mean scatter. 0.084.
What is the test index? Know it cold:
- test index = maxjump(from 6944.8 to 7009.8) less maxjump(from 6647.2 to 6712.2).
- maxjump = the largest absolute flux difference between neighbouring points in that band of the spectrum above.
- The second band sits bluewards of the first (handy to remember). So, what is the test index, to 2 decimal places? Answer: -0.03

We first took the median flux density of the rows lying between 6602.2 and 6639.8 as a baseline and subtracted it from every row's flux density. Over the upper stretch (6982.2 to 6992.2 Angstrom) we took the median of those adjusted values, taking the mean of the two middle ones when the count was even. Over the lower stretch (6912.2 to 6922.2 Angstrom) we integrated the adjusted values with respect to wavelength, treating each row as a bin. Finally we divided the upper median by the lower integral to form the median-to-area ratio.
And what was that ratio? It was 0.10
